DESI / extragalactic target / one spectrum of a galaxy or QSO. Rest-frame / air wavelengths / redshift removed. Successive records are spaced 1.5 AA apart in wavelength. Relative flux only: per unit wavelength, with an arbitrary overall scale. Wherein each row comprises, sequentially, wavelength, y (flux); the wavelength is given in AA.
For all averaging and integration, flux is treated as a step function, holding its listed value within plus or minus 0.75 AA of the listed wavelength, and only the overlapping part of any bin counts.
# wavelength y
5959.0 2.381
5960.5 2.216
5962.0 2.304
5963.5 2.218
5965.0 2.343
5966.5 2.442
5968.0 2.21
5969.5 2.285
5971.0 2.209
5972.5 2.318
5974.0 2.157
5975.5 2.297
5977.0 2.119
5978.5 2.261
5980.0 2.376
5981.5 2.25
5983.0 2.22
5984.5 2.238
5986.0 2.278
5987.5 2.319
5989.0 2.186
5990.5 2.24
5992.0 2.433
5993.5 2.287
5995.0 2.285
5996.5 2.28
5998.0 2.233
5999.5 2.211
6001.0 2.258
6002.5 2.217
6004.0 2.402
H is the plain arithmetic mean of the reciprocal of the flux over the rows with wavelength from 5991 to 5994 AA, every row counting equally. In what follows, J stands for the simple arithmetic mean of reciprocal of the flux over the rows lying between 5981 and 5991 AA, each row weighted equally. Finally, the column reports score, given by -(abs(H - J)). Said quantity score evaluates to -0.021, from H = 0.424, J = 0.445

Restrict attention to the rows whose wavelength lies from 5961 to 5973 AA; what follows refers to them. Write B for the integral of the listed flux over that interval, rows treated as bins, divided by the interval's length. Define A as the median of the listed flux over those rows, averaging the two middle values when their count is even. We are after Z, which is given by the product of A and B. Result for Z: 5.25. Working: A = 2.29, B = 2.29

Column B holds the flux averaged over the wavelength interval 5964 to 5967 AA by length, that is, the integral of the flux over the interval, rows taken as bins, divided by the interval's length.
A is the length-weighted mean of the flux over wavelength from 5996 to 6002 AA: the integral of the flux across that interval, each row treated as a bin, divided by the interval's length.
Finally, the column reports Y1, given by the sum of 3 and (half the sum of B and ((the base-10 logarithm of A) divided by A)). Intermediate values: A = 2.24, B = 2.374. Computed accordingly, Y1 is 4.27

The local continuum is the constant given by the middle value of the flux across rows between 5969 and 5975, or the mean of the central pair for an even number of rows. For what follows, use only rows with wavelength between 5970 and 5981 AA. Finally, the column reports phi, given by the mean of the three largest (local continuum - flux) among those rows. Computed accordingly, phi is 0.085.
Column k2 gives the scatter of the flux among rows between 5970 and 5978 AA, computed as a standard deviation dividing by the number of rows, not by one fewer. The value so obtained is 0.077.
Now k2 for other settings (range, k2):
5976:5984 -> 0.082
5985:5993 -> 0.083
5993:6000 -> 0.031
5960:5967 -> 0.085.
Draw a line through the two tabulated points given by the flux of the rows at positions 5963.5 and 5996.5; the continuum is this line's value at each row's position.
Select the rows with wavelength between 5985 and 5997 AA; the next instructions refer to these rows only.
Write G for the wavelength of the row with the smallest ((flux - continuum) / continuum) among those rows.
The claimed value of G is 5989.0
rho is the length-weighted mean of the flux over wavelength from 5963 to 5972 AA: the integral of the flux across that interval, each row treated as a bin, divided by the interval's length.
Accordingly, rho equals 2.29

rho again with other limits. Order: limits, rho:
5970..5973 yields 2.26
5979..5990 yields 2.27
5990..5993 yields 2.34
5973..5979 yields 2.21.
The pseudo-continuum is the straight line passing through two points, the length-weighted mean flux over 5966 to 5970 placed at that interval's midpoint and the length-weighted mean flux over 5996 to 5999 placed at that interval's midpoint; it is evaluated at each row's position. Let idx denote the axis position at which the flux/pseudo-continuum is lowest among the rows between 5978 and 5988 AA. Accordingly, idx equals 5983.0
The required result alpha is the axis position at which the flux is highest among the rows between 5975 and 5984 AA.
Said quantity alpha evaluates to 5980.0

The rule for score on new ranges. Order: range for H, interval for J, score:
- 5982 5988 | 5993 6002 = -0.001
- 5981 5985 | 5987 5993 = -0.011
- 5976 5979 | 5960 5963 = -0.014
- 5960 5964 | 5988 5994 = -0.007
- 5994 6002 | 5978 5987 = -0.003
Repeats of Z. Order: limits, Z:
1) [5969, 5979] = 5.05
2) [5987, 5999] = 5.21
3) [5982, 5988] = 5.11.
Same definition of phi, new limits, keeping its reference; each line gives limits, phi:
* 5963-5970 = 0.009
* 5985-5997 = 0.012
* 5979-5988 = 0.011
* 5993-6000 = 0.006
